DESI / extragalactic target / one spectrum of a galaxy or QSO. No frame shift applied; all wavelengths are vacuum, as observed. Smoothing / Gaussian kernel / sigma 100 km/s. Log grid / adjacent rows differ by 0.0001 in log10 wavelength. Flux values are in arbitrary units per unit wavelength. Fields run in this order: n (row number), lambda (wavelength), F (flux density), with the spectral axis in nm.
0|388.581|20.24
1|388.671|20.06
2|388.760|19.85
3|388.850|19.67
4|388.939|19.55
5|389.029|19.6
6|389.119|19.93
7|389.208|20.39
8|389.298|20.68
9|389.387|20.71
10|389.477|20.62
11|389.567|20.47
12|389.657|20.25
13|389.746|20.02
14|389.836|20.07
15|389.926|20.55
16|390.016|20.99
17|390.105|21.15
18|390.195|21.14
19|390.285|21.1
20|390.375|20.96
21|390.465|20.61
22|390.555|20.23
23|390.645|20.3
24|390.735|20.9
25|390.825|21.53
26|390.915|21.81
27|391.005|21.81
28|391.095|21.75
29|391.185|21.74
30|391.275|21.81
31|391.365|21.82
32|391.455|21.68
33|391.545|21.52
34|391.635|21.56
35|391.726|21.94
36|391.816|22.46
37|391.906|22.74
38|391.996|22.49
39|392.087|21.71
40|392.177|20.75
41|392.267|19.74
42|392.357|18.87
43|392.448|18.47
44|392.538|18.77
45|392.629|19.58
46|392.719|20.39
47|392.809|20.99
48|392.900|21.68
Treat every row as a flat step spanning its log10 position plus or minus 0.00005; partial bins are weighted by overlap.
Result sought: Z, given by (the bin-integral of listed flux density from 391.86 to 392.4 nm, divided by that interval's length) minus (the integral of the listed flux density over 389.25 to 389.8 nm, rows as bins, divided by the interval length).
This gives 0.6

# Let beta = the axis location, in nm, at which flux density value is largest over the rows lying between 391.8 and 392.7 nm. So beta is 391.906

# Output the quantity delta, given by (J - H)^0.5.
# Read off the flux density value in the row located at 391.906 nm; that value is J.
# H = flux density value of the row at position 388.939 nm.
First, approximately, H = 19.55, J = 22.74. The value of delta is 1.8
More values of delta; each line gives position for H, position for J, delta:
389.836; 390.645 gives 0.5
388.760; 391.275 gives 1.4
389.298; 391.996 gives 1.3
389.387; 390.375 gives 0.5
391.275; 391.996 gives 0.8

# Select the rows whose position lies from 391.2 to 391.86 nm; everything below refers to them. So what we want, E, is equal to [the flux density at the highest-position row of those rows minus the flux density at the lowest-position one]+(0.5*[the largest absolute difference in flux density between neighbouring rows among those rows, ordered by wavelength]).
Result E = 0.9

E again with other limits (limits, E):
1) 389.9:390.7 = 0.0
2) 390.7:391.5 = 1.1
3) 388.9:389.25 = 1.1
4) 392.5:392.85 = 2.6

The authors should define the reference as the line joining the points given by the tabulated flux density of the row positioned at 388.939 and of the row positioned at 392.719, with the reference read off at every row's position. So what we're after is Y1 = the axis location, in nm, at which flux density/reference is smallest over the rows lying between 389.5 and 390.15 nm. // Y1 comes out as 389.746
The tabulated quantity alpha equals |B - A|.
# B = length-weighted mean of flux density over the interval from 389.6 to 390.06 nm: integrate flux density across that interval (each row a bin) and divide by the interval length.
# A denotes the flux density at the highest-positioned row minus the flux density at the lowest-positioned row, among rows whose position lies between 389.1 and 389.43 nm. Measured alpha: 19.6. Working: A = 0.78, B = 20.4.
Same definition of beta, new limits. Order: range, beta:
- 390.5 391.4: 391.365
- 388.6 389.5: 389.387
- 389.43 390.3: 390.105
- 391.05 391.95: 391.906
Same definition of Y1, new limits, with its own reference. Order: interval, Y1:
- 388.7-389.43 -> 388.939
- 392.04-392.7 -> 392.448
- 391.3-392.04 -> 391.545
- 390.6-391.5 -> 390.645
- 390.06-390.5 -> 390.465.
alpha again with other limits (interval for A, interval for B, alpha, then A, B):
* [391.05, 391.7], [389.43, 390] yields 20.5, -0.19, 20.3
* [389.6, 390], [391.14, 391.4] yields 21.5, 0.30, 21.8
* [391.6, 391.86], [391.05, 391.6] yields 20.8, 0.90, 21.7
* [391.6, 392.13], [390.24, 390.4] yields 20.9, 0.15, 21.0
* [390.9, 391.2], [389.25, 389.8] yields 20.5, -0.07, 20.4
